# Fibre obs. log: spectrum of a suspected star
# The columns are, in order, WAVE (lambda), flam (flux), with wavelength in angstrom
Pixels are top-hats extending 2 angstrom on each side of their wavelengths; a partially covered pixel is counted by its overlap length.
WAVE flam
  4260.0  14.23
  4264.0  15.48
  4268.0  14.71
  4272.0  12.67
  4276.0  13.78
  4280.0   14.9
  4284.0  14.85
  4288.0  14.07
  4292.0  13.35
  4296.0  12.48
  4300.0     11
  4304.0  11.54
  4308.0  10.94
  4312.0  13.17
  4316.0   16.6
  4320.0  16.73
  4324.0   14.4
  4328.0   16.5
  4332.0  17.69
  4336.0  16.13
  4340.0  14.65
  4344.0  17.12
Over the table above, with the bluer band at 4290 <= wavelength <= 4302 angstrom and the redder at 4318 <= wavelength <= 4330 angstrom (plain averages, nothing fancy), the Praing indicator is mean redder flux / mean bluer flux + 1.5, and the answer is 2.8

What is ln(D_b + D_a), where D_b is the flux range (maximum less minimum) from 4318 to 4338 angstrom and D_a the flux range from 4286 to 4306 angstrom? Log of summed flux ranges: 1.85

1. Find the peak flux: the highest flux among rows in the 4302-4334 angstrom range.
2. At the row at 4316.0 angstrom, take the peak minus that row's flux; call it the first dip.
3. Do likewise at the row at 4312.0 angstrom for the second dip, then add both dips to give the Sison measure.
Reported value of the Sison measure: 5.6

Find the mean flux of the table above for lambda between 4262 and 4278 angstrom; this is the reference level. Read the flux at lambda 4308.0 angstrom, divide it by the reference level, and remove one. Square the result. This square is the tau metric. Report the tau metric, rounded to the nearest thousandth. 0.052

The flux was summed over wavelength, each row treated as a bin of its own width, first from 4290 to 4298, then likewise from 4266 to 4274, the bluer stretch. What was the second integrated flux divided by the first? 1.06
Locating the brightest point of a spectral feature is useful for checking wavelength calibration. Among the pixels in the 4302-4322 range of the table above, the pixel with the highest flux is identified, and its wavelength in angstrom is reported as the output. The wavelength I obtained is 4320.0 angstrom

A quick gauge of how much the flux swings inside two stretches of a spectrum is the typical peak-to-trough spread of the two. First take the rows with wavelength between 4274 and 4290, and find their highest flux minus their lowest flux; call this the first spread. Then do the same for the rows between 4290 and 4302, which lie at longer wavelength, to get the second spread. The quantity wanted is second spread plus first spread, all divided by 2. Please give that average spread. 1.7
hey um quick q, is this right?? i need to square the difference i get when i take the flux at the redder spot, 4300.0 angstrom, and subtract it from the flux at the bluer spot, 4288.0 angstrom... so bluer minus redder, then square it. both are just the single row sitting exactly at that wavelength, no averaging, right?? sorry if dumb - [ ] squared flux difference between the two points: 9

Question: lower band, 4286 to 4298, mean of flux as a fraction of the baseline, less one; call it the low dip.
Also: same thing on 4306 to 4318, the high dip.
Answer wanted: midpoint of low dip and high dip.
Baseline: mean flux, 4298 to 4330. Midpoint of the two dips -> -0.031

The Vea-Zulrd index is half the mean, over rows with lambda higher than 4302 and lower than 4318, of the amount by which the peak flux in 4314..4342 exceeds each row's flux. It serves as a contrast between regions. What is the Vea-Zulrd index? 2.3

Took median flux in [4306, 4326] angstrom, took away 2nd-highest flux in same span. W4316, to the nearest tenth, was -2.2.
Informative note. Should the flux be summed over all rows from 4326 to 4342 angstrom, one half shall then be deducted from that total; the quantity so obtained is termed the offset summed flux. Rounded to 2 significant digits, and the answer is 64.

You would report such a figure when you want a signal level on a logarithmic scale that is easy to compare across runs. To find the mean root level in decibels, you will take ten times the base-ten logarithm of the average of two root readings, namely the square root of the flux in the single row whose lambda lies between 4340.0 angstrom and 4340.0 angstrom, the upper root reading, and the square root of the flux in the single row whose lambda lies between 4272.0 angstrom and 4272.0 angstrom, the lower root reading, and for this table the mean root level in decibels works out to 5.67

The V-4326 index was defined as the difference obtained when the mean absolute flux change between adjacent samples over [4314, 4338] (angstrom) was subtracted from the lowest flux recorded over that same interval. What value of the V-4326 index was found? 12.9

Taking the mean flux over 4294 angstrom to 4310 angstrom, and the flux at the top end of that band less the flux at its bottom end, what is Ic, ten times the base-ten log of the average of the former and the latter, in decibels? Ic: 7.0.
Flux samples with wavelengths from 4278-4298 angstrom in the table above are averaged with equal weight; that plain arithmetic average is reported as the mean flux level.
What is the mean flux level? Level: 13.9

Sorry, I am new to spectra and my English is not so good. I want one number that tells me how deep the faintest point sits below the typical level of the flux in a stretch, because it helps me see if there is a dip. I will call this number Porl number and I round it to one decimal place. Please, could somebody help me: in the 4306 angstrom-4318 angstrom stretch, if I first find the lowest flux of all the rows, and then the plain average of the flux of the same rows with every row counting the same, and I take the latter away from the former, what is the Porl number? -2.6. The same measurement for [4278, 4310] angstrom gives -2.0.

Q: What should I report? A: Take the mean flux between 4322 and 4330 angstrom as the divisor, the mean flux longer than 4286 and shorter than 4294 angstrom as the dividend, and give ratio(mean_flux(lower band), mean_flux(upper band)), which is 0.89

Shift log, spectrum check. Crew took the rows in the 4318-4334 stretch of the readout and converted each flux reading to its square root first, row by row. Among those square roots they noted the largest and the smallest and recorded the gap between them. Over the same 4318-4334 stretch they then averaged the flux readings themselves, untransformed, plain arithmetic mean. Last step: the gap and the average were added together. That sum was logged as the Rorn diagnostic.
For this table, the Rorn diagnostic 16.7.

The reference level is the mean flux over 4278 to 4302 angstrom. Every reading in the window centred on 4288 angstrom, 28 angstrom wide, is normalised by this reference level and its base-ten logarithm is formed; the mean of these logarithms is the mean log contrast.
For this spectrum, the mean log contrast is 0.00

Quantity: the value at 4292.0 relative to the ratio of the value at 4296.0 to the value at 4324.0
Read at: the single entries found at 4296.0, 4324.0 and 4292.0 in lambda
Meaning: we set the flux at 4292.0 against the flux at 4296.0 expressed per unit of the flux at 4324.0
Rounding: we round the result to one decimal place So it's 15.4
